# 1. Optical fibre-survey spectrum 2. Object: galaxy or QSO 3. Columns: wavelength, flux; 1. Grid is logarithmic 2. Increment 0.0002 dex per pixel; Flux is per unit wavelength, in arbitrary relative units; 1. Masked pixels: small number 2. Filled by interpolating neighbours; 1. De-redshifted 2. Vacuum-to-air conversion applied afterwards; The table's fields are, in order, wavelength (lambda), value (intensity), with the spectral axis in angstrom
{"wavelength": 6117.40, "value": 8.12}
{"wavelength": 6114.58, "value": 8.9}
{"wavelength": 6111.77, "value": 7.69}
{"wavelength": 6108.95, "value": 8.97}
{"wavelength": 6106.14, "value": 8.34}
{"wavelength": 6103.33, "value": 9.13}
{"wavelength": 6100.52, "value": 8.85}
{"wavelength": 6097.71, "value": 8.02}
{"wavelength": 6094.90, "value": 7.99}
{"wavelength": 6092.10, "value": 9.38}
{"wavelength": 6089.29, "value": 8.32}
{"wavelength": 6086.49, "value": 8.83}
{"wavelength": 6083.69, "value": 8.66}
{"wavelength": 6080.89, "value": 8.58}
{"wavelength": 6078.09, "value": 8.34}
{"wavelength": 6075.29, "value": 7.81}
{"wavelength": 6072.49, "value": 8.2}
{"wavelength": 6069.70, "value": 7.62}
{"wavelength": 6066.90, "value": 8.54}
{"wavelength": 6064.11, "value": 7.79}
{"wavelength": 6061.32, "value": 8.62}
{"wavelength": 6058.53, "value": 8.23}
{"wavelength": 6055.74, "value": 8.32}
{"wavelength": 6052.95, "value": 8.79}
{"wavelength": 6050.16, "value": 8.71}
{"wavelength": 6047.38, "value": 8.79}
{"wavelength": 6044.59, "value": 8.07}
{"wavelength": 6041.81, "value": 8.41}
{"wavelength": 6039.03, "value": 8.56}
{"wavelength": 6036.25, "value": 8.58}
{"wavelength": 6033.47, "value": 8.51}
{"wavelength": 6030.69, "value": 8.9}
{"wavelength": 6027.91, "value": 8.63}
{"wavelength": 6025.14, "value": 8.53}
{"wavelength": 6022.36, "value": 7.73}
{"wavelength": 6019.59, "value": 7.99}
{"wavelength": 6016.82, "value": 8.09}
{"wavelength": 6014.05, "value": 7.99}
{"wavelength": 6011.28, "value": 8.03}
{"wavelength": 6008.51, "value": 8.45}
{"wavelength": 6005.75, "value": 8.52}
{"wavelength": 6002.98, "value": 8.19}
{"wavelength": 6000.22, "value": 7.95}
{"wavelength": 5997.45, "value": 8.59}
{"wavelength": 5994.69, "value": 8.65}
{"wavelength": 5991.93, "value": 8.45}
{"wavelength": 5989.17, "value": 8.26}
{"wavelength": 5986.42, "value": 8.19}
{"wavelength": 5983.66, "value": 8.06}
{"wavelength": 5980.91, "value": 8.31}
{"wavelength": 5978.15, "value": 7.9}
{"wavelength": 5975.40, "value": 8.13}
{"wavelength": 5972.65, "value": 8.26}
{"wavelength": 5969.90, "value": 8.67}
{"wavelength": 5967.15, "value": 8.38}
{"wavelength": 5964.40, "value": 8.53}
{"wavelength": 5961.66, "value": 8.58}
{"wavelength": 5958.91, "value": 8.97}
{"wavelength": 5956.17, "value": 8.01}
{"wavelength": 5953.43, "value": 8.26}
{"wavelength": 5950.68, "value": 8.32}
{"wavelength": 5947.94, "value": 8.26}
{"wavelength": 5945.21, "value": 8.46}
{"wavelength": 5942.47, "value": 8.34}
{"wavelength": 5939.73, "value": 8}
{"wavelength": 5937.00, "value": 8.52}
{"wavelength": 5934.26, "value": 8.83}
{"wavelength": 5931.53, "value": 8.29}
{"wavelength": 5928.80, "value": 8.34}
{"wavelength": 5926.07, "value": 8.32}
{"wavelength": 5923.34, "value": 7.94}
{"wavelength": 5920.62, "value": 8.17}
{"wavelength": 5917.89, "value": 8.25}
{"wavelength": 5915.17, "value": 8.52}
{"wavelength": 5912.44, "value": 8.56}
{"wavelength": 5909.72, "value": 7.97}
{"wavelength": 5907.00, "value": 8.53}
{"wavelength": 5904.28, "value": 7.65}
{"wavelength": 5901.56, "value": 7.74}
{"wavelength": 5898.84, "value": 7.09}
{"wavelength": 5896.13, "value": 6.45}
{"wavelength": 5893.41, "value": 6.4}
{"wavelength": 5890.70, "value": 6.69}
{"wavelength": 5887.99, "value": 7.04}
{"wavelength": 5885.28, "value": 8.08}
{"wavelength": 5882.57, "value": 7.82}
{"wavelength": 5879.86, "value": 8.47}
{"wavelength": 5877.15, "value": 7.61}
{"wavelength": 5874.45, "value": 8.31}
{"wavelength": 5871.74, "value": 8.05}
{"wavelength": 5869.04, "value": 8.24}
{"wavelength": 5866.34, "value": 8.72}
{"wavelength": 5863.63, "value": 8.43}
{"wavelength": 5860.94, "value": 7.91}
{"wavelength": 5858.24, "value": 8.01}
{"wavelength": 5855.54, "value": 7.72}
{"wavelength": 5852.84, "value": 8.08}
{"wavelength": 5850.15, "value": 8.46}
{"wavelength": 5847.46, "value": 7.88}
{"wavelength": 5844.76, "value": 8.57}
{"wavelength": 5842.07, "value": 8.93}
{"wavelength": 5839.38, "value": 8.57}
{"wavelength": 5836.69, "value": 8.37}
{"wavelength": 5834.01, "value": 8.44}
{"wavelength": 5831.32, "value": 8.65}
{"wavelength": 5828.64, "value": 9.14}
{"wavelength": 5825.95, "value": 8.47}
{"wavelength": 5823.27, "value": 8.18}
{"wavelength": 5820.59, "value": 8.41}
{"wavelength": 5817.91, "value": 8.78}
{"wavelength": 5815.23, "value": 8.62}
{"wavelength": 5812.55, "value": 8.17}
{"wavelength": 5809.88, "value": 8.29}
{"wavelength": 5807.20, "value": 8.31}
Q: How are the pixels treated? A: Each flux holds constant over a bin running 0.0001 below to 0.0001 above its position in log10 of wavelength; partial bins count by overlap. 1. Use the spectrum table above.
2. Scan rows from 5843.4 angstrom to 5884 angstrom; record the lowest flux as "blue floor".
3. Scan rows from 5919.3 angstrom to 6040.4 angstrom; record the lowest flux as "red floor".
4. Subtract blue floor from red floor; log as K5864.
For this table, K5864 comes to 0.1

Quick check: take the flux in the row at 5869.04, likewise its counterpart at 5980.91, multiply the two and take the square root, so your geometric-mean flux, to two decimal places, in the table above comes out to 8.27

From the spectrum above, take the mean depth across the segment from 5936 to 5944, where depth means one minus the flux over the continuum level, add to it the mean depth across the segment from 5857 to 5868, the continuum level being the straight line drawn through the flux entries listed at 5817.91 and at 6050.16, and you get 0.11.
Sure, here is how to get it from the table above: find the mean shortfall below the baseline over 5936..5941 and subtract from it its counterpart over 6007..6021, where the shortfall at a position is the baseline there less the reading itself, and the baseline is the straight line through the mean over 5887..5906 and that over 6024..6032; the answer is -1.1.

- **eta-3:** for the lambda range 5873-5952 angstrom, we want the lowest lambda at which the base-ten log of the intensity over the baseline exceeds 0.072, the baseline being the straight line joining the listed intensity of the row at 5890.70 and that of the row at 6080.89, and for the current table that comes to 5874.45 angstrom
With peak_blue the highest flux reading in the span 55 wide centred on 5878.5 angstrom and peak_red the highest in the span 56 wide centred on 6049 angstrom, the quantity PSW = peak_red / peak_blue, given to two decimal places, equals 1.02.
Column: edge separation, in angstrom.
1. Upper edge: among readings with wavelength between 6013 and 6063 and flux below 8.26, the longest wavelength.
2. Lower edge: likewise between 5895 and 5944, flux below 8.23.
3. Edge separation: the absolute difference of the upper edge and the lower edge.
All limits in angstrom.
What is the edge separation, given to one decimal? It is 118.8 angstrom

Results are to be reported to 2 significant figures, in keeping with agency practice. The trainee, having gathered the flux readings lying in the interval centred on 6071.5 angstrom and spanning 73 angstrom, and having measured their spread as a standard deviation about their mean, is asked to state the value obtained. 0.41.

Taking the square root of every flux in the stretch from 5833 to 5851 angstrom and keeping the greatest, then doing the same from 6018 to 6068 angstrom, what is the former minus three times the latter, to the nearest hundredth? -5.96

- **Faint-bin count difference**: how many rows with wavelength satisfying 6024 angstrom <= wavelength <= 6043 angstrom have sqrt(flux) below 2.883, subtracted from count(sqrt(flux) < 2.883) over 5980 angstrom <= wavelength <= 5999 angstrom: 4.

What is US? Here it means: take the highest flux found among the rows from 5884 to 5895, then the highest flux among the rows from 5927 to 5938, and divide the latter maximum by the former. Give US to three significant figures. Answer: 1.09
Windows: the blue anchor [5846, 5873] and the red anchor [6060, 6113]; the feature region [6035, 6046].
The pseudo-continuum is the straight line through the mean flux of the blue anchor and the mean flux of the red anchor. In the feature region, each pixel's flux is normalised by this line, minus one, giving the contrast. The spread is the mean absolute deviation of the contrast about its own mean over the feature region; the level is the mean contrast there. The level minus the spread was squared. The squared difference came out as 0.0002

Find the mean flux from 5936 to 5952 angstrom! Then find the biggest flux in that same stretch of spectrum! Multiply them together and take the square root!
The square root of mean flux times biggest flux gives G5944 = 8.42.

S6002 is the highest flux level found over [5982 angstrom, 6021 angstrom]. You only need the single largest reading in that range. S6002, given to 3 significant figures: 8.65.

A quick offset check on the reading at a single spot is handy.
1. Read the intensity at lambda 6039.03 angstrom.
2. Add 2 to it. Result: 10.6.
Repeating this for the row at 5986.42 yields 10.2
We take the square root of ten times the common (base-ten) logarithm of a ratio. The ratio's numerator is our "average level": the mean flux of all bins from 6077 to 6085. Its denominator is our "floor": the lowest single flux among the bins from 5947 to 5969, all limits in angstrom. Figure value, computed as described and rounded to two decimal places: 0.52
